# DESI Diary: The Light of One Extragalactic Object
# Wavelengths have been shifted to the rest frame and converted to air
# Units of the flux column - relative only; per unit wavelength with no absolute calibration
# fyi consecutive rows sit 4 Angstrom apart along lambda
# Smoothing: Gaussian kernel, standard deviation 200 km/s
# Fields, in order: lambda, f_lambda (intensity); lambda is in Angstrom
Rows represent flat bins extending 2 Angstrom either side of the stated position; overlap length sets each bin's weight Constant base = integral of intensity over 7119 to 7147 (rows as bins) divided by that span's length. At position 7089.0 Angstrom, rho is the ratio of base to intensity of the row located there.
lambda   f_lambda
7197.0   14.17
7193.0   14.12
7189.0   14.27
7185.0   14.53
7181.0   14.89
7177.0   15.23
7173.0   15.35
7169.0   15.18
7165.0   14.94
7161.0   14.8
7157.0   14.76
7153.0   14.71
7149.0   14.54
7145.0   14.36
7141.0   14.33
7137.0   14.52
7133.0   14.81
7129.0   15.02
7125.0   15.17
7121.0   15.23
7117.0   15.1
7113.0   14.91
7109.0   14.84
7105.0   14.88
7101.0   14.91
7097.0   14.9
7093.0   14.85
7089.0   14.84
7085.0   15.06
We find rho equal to 1.00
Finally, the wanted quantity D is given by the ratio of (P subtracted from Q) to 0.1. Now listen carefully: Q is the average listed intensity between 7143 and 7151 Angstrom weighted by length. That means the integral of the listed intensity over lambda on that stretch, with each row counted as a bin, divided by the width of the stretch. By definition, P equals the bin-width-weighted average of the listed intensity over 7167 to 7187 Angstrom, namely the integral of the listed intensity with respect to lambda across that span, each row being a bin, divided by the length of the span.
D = -5.9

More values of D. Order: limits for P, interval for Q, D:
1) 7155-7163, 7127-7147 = -1.7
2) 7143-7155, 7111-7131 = 5.5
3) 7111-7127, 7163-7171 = -0.4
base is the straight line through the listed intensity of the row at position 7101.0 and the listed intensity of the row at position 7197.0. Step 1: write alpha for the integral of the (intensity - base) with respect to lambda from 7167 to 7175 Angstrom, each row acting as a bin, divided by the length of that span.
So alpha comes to 0.89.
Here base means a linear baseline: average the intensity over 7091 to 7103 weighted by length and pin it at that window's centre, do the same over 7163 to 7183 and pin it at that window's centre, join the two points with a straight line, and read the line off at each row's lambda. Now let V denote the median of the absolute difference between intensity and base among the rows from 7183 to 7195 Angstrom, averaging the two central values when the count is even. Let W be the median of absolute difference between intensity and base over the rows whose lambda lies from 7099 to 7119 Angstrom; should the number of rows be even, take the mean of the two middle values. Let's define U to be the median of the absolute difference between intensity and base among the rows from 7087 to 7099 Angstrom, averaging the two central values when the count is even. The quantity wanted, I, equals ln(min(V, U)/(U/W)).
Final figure -3.5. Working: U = 0.0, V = 0.90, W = 0.0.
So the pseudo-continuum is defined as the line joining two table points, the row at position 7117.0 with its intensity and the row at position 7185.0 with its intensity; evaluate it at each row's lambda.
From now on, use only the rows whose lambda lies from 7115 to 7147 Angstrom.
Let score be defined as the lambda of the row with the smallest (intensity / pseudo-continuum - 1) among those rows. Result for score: 7141.0 Angstrom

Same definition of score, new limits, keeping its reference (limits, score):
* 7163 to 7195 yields 7193.0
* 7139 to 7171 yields 7141.0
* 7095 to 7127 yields 7097.0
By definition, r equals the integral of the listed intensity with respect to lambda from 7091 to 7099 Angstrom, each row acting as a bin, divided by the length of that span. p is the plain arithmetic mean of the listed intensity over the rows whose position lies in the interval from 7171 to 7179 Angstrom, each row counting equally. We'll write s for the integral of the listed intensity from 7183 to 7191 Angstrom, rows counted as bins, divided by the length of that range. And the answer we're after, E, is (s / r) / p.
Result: 0.0633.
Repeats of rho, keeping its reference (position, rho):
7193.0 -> 1.05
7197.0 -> 1.04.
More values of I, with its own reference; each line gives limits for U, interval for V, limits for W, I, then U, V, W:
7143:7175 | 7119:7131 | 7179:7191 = -0.9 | 0.3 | 0.20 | 0.6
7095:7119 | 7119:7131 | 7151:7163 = -1.2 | 0.0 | 0.20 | 0.3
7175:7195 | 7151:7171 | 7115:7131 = -2.5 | 0.6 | 0.28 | 0.2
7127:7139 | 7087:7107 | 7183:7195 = -2.2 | 0.2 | 0.02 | 0.9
